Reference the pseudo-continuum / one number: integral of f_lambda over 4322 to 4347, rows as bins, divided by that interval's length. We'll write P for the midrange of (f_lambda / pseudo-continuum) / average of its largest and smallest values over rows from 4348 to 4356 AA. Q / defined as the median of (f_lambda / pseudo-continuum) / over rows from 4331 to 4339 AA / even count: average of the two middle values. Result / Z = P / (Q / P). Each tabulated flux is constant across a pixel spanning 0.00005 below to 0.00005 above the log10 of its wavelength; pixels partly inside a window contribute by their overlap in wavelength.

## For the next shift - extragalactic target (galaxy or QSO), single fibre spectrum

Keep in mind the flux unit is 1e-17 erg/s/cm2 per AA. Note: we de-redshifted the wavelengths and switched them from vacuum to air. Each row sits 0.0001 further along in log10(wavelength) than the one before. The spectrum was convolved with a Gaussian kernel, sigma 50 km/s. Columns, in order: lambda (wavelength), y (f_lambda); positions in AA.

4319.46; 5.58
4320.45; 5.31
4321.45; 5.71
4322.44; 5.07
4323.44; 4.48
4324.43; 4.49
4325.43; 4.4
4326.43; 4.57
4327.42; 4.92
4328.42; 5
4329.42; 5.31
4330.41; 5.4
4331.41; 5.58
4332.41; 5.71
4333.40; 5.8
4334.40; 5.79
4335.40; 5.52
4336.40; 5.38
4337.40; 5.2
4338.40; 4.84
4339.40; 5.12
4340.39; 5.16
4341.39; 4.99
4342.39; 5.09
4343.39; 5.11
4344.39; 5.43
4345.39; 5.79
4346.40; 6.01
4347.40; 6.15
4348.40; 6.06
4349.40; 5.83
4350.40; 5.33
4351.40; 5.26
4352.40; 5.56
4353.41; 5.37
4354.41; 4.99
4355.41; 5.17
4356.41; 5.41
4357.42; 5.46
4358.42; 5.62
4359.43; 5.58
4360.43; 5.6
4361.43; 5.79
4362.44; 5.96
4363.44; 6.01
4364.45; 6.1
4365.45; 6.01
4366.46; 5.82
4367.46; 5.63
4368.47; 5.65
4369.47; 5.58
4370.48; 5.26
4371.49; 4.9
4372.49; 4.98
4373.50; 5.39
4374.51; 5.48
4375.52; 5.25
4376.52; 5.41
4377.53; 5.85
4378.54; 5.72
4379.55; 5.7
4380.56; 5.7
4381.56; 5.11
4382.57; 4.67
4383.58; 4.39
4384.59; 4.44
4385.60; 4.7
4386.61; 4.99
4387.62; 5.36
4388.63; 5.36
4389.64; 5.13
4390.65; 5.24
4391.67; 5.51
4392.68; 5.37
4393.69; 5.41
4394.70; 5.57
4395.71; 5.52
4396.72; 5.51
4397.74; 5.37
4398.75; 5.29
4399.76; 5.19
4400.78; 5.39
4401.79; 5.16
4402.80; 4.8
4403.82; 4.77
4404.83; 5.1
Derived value 1.06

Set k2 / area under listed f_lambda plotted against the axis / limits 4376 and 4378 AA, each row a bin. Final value 11.3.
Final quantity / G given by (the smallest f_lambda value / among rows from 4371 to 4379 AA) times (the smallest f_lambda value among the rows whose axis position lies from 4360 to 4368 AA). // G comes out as 27.4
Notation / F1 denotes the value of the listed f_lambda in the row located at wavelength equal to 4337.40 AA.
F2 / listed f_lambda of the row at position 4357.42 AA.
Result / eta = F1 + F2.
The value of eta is 10.7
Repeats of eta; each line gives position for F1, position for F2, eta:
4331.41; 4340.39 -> 10.7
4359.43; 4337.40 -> 10.8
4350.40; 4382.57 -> 10.0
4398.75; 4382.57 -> 10.0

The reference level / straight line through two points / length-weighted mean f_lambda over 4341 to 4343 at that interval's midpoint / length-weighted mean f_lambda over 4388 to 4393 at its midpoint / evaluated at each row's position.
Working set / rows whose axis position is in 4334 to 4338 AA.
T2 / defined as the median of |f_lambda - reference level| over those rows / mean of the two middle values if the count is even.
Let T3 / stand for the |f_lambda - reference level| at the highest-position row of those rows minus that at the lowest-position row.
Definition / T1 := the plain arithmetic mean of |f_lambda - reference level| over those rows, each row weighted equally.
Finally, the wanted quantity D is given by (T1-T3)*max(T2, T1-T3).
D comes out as 1.14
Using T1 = 0.5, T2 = 0.4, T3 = -0.6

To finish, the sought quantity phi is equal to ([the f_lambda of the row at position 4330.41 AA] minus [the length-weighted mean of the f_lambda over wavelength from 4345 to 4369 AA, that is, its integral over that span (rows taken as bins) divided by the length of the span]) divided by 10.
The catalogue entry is -0.027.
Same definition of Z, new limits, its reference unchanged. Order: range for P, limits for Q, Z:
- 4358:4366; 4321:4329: 1.38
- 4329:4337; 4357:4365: 1.04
